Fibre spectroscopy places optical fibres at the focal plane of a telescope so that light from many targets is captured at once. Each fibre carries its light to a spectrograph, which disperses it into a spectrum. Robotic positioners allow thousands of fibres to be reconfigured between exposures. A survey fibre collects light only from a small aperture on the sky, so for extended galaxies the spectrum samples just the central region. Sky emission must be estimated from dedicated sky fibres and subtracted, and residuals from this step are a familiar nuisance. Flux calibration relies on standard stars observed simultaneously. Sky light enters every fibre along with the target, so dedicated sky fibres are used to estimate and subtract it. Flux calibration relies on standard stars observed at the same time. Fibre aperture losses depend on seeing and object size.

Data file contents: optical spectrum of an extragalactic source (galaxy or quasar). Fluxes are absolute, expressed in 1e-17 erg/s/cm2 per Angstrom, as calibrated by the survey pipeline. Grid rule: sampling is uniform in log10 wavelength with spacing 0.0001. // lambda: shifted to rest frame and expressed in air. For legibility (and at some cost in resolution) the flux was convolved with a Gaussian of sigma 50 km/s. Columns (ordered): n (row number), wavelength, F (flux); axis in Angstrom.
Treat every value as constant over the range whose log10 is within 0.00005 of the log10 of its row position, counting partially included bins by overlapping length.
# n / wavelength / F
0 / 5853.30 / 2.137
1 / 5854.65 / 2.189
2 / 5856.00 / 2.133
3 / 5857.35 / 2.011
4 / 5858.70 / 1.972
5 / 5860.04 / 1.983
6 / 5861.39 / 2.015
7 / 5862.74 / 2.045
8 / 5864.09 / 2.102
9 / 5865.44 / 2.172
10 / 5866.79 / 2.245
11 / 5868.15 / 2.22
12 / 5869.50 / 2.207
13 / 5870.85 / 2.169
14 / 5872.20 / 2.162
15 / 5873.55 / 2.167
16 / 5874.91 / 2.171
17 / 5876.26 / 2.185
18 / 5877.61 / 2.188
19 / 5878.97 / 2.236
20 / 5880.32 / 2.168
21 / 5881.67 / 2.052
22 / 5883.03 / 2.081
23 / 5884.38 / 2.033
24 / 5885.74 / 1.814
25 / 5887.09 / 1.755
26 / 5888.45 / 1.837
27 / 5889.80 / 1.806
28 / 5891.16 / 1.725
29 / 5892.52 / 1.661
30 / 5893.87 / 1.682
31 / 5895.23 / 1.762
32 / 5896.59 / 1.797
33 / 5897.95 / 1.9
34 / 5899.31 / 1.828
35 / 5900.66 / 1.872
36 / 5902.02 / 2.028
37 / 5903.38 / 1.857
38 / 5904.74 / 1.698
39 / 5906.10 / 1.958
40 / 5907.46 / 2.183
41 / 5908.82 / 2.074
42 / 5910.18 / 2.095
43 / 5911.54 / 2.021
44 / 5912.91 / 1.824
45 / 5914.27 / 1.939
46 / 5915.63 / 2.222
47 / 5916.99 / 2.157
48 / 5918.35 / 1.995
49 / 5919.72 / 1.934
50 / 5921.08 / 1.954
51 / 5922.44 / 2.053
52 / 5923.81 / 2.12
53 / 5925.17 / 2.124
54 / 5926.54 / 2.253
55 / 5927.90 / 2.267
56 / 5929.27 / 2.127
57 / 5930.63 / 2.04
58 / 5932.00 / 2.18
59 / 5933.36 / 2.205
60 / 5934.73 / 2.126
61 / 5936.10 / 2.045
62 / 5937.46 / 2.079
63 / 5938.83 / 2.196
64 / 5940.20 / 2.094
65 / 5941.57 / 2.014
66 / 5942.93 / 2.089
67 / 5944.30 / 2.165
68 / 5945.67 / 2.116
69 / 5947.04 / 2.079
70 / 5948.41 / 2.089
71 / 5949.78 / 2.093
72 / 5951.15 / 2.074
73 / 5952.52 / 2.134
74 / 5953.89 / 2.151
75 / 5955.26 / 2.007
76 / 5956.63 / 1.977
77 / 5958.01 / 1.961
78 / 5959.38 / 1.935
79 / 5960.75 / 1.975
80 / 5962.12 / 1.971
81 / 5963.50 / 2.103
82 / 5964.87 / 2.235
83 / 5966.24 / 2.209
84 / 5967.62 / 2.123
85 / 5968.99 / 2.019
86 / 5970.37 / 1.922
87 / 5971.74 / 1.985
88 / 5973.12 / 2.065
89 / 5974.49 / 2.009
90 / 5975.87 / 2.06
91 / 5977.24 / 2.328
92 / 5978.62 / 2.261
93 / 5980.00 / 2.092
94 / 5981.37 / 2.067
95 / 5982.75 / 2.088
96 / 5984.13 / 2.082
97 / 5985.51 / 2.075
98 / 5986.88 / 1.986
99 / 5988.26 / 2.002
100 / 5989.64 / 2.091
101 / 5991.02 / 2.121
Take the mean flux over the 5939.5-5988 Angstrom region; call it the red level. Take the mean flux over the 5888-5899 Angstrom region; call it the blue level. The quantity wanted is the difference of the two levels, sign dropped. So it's 0.30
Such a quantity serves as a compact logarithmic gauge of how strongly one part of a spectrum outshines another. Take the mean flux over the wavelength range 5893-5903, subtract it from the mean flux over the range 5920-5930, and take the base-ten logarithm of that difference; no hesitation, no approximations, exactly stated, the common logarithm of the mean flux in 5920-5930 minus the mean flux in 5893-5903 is -0.5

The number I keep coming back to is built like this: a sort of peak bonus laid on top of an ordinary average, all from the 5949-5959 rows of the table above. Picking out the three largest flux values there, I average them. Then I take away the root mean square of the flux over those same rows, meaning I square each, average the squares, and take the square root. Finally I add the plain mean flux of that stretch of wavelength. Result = 2.12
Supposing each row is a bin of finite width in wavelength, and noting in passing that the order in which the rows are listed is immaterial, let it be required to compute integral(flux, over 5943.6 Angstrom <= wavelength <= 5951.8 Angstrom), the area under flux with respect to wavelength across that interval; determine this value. 17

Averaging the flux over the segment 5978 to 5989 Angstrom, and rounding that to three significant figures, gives 2.08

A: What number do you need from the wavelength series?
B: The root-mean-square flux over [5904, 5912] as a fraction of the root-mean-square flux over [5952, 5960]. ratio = 0.99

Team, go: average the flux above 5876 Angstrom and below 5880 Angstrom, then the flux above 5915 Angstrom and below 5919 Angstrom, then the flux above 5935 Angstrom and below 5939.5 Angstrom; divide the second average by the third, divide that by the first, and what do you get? 0.458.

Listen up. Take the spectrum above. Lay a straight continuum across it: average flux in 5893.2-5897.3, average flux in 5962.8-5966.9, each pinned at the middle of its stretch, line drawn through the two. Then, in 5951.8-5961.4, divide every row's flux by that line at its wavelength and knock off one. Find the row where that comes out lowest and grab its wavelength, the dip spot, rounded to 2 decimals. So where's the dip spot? 5959.38 Angstrom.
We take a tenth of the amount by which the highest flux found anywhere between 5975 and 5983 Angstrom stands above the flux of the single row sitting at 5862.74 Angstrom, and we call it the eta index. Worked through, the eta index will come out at 0.028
